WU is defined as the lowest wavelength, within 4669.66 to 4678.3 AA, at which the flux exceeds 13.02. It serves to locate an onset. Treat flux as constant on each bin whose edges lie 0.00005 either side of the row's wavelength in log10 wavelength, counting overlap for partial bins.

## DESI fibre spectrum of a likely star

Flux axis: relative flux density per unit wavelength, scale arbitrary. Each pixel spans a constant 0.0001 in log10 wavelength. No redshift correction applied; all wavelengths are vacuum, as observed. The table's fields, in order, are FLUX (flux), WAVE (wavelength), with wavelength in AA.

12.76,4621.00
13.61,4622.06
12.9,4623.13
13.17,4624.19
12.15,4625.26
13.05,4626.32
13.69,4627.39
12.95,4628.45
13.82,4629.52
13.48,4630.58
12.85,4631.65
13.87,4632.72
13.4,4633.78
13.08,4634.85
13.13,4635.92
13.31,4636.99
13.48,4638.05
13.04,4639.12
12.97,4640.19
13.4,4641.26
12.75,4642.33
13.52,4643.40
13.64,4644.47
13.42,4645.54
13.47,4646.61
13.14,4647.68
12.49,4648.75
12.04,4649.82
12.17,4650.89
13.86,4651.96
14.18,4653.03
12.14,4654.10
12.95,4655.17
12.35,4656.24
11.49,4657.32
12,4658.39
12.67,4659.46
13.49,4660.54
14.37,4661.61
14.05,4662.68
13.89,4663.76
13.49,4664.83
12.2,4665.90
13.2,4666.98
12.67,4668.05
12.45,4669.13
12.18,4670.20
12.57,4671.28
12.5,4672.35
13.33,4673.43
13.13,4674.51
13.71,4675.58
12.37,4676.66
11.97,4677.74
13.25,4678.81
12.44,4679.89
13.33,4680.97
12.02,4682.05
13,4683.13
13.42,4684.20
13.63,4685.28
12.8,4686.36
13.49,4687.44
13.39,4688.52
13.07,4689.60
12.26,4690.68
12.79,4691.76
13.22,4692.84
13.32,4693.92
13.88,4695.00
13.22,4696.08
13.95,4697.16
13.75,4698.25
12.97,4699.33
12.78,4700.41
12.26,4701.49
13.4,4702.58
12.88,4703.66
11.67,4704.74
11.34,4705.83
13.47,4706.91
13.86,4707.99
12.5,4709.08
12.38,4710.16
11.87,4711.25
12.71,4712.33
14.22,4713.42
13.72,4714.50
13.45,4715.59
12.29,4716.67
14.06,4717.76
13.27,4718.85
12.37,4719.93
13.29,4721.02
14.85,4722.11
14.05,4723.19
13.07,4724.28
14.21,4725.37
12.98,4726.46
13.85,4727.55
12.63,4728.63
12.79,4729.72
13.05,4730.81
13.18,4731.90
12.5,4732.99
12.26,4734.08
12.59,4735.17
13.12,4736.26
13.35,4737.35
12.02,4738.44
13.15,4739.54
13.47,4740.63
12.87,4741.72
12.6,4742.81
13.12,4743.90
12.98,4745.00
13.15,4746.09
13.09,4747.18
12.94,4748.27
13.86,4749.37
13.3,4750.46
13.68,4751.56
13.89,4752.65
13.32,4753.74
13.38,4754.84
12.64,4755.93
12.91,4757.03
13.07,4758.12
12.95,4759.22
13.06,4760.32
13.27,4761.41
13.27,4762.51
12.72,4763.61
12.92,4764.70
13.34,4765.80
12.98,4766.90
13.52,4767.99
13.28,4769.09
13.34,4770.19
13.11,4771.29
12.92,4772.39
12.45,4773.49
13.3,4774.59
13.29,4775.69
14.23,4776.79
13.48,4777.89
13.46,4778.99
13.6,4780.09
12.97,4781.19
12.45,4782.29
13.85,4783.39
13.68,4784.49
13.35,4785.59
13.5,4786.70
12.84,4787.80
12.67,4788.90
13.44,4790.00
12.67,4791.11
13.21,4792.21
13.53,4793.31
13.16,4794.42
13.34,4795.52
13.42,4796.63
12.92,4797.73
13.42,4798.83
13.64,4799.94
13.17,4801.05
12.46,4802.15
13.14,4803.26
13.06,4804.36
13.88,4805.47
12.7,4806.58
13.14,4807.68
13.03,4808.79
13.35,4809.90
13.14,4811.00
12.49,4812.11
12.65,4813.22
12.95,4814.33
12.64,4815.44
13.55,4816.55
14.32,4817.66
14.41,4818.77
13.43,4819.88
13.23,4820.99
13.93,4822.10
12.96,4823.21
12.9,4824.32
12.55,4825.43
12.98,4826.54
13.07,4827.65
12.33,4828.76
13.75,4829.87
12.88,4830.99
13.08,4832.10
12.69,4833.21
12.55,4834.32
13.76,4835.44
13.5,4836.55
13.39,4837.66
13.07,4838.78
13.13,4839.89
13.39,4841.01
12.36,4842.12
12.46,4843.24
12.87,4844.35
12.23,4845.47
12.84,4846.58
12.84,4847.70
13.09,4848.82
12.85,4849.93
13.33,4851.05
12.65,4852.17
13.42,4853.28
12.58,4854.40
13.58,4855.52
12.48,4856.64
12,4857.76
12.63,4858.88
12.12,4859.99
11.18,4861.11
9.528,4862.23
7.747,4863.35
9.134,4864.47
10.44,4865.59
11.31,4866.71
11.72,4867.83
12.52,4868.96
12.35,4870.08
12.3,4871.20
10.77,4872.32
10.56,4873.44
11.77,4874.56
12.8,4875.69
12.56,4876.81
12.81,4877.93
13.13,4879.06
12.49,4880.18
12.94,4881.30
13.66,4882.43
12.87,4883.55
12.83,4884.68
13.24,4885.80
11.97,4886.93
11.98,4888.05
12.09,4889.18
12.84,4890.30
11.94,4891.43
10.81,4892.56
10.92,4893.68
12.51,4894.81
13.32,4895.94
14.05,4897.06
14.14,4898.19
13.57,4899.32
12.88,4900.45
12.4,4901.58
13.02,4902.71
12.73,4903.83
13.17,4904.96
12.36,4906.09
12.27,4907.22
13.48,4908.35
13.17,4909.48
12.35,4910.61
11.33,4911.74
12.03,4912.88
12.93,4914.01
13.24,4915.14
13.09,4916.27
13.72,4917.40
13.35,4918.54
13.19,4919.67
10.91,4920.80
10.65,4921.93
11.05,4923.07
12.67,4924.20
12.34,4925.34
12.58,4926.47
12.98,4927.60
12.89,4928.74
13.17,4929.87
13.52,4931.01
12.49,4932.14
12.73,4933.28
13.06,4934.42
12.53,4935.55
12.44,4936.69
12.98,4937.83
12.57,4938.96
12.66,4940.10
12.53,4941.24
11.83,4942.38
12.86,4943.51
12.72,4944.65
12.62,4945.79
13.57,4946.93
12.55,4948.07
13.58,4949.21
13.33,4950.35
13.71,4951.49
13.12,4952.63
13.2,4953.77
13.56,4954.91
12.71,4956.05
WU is 4673.43 AA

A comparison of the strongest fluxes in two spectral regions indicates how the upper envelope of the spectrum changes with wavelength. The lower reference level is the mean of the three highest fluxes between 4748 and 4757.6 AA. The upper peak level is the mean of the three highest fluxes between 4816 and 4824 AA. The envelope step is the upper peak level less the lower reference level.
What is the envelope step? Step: 0.4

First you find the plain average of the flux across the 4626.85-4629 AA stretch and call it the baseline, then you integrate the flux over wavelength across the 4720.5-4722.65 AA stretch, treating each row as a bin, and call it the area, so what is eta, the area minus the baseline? 17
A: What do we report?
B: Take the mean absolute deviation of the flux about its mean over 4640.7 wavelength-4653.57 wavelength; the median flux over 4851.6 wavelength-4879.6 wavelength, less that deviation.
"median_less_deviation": 11.8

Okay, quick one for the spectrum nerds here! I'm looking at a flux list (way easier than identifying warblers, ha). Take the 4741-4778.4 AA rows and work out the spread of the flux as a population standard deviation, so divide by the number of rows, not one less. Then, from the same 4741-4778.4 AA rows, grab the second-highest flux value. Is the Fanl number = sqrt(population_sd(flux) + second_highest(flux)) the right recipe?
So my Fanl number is 3.78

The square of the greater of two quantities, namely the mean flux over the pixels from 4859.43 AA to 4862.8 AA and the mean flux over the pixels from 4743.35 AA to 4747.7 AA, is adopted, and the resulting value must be 171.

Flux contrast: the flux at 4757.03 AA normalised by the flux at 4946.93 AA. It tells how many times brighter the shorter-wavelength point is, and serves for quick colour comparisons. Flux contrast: 0.95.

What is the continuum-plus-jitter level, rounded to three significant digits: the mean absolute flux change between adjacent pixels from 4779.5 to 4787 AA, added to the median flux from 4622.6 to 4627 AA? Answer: 13.5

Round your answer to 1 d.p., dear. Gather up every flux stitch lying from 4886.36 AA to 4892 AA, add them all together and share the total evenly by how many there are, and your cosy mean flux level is 12.2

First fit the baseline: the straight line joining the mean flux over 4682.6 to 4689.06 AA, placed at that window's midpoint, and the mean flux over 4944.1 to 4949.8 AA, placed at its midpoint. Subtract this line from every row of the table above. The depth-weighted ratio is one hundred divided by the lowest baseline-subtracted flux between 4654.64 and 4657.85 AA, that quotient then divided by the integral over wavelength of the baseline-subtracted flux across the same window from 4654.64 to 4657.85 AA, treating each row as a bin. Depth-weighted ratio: 16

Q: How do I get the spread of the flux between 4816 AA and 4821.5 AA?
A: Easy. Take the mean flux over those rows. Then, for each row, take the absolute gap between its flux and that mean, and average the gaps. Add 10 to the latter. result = 10.5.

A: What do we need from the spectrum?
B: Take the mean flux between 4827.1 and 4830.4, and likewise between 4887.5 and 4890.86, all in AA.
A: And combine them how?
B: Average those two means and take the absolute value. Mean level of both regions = 12.7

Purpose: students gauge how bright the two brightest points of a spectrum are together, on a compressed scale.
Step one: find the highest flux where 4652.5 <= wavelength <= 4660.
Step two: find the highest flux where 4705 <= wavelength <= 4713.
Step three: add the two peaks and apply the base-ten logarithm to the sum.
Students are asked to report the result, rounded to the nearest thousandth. 1.448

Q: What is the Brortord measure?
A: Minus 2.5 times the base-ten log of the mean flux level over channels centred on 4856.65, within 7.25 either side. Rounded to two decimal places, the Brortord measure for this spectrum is -2.70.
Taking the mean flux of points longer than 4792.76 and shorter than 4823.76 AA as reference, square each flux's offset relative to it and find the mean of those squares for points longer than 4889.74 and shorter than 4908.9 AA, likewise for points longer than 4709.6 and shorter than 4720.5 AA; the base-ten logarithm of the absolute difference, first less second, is -0.37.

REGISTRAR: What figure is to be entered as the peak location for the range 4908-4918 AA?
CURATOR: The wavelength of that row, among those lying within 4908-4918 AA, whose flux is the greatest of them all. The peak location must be 4917.40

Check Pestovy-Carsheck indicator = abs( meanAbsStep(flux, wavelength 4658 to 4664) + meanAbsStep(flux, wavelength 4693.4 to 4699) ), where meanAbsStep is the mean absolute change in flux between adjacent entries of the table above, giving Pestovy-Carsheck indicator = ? 1.1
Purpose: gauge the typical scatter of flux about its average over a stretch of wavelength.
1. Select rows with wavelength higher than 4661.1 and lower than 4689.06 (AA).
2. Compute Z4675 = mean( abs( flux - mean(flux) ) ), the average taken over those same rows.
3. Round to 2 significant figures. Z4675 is 0.56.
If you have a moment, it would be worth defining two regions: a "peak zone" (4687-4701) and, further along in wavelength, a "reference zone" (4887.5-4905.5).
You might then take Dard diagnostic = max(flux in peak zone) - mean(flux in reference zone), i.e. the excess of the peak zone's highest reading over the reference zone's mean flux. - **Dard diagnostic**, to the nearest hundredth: 1.30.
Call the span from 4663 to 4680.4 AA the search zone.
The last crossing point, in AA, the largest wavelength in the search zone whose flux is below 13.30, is 4679.89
